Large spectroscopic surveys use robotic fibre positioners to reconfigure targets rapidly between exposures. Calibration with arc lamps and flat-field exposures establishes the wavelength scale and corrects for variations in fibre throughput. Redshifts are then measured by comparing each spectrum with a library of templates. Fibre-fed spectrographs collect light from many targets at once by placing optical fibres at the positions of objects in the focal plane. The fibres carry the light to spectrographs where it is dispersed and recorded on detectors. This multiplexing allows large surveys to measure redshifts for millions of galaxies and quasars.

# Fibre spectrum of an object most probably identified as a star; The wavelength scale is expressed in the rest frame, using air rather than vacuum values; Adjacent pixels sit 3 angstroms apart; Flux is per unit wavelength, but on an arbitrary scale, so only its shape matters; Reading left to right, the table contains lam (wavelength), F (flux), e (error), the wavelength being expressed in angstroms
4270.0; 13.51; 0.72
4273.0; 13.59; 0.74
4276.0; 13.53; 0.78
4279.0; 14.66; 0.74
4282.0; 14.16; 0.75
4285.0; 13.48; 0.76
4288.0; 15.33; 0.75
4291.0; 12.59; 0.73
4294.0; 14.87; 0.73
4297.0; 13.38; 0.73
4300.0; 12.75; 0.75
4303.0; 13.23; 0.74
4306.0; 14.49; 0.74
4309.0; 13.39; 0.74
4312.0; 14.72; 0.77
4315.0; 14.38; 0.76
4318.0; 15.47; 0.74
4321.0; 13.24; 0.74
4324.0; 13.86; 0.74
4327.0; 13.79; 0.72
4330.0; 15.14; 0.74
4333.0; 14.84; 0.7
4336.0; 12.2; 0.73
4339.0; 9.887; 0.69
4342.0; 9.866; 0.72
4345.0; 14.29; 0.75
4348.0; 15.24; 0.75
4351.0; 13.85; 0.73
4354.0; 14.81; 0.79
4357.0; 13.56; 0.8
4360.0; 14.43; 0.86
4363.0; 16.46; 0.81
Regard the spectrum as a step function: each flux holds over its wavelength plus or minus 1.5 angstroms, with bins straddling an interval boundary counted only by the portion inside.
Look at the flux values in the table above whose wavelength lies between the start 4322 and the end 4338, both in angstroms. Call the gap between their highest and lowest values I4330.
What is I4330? 2.9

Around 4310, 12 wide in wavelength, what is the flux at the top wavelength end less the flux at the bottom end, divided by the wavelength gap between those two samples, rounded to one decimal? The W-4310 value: 0.0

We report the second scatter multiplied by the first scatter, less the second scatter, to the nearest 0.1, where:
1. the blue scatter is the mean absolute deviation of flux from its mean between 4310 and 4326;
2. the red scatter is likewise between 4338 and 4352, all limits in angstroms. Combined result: -0.8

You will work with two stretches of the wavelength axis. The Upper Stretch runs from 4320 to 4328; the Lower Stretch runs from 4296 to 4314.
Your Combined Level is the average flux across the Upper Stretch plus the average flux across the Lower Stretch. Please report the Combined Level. 27.3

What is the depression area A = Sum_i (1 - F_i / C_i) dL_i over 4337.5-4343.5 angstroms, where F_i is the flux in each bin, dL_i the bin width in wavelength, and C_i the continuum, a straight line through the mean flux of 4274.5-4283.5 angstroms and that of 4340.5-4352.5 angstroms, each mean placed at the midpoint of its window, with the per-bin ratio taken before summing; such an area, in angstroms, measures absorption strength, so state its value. 1.6 angstroms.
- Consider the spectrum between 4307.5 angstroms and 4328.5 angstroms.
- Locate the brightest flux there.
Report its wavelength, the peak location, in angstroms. 4318.0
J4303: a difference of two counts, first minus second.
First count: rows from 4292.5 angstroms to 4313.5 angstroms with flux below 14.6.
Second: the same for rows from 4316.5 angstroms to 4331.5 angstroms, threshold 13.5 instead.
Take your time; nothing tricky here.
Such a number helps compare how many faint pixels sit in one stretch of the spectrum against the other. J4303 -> 4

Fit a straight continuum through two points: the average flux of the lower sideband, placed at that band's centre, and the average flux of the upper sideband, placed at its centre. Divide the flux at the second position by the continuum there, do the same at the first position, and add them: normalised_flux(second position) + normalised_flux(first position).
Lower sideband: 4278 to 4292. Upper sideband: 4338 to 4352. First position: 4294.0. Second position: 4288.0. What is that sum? 2.17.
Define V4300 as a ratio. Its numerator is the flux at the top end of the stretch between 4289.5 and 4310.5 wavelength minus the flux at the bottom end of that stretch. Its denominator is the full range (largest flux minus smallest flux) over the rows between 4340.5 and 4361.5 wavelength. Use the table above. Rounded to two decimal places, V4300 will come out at 0.15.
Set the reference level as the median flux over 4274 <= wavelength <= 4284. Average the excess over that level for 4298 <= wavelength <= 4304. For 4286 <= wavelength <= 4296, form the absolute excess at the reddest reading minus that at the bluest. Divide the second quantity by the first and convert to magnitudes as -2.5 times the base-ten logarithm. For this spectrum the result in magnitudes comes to 1.0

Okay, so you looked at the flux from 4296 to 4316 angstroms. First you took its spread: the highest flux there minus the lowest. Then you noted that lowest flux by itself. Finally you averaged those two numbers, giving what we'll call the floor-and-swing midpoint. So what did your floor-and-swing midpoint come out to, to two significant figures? 7.4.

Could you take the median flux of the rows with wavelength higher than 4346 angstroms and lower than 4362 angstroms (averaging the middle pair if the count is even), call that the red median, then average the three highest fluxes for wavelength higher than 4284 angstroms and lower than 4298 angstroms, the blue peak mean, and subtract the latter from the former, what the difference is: -0.1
